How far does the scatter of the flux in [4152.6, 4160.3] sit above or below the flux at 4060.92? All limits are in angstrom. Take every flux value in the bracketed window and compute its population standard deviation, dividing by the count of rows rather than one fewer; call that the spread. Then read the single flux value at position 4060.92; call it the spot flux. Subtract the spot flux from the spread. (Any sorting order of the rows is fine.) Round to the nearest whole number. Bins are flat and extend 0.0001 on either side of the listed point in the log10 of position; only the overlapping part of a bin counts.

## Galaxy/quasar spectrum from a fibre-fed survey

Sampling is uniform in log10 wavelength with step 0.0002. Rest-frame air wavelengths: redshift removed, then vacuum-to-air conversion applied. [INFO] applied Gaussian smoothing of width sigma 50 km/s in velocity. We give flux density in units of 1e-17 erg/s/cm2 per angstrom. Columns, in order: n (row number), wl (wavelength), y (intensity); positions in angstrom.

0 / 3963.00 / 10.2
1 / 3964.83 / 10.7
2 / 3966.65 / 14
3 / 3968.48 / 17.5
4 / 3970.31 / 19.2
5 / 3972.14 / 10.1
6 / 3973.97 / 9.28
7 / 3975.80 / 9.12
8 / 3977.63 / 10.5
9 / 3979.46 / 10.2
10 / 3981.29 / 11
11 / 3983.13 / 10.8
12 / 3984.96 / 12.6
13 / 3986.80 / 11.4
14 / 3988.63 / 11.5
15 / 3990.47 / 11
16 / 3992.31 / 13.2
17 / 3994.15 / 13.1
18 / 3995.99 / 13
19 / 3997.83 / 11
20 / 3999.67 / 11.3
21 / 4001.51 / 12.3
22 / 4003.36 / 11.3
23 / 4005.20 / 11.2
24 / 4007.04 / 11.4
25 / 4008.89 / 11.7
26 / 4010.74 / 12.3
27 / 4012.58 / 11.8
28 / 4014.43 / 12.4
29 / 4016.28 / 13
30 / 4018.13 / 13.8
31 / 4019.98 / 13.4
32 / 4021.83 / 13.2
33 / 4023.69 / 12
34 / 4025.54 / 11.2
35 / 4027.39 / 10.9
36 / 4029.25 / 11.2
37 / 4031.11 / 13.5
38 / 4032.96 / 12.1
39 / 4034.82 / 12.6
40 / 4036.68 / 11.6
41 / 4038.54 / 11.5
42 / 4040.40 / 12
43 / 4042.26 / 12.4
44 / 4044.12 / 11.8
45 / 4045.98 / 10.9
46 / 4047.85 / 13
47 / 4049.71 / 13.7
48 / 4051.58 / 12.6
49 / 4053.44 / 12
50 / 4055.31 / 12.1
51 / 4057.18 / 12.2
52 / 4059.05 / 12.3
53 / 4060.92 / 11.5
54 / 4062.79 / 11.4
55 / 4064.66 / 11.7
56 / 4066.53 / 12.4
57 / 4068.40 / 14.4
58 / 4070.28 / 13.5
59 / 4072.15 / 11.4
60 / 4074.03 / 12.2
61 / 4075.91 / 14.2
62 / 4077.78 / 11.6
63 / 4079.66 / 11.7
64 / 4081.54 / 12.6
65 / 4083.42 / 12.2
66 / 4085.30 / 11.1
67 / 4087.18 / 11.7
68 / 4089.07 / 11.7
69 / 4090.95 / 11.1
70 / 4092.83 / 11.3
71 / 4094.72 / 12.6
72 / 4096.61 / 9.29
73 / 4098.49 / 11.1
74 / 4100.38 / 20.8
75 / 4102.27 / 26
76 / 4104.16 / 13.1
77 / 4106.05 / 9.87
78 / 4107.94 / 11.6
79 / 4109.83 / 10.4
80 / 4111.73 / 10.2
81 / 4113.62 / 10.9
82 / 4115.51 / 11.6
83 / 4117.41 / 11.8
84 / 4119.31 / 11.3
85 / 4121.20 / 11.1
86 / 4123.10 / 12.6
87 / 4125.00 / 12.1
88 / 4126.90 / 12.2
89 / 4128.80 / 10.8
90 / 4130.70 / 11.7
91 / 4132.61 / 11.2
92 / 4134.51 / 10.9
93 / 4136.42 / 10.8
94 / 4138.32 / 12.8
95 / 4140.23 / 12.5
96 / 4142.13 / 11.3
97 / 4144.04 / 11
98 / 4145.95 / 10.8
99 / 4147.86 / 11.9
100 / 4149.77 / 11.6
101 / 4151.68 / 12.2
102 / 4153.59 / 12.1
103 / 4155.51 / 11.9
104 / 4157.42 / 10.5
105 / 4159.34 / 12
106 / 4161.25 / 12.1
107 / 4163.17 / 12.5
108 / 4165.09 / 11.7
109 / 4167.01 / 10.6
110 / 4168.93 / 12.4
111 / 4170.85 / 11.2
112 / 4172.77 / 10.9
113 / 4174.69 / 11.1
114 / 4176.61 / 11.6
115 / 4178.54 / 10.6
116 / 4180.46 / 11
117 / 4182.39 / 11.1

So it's -11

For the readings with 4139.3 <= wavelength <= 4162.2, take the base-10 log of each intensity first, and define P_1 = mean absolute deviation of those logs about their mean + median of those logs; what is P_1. 1.10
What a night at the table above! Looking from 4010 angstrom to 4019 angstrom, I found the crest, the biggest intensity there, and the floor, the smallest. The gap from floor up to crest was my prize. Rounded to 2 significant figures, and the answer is 2.0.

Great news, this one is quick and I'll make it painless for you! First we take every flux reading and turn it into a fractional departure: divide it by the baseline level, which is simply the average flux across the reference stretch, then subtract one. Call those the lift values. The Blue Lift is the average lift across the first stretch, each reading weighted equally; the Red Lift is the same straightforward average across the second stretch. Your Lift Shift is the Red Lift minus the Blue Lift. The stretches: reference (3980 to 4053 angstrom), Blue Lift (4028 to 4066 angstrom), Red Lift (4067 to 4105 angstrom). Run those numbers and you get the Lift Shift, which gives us 0.09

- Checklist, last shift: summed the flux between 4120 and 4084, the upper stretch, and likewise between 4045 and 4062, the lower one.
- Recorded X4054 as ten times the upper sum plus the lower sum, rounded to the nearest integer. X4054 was 2485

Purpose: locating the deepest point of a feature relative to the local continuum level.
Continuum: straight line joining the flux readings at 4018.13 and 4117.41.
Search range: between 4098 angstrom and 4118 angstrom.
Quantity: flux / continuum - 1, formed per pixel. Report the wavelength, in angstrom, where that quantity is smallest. 4106.05 angstrom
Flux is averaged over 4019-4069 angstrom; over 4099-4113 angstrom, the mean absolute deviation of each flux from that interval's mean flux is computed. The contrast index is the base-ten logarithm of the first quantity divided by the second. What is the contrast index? 0.4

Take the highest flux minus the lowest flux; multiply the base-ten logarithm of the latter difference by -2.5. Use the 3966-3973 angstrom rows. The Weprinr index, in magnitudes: -2.4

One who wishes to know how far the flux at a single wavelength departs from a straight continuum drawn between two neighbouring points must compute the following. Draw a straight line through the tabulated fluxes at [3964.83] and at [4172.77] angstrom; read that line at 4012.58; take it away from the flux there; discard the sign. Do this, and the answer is 1.05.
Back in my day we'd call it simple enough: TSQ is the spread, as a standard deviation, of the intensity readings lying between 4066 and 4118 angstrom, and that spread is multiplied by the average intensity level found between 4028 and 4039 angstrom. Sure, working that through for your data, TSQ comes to 40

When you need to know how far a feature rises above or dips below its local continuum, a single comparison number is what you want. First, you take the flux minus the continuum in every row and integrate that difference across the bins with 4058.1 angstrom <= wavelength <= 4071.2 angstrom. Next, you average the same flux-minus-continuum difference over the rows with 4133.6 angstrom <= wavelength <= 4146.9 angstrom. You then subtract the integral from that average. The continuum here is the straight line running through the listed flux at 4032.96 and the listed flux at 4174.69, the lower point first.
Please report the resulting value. -7.5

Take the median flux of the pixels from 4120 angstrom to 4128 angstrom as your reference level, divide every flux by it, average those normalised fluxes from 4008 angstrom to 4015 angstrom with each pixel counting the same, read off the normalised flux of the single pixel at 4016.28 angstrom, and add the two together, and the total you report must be 2.06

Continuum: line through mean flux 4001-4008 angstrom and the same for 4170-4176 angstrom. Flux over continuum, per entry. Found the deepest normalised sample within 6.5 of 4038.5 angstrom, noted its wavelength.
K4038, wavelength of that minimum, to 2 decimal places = 4038.54 angstrom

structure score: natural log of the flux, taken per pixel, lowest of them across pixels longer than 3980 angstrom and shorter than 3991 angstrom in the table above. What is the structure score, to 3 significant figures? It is 2.38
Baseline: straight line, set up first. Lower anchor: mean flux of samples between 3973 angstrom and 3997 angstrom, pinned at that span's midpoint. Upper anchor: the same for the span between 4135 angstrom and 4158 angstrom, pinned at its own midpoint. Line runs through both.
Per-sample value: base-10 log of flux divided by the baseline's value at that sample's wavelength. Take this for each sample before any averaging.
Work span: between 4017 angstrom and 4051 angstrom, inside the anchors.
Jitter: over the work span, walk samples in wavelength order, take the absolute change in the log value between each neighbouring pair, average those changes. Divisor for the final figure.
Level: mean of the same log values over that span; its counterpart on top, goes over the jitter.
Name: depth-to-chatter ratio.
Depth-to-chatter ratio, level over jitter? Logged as 1.1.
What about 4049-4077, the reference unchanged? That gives 1.3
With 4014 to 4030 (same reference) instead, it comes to 1.7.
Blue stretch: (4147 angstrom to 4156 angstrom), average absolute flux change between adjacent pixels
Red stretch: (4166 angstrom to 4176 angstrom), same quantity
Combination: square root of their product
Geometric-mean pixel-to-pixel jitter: 0.51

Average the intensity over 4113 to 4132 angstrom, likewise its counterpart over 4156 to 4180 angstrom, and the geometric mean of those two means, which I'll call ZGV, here 11.5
